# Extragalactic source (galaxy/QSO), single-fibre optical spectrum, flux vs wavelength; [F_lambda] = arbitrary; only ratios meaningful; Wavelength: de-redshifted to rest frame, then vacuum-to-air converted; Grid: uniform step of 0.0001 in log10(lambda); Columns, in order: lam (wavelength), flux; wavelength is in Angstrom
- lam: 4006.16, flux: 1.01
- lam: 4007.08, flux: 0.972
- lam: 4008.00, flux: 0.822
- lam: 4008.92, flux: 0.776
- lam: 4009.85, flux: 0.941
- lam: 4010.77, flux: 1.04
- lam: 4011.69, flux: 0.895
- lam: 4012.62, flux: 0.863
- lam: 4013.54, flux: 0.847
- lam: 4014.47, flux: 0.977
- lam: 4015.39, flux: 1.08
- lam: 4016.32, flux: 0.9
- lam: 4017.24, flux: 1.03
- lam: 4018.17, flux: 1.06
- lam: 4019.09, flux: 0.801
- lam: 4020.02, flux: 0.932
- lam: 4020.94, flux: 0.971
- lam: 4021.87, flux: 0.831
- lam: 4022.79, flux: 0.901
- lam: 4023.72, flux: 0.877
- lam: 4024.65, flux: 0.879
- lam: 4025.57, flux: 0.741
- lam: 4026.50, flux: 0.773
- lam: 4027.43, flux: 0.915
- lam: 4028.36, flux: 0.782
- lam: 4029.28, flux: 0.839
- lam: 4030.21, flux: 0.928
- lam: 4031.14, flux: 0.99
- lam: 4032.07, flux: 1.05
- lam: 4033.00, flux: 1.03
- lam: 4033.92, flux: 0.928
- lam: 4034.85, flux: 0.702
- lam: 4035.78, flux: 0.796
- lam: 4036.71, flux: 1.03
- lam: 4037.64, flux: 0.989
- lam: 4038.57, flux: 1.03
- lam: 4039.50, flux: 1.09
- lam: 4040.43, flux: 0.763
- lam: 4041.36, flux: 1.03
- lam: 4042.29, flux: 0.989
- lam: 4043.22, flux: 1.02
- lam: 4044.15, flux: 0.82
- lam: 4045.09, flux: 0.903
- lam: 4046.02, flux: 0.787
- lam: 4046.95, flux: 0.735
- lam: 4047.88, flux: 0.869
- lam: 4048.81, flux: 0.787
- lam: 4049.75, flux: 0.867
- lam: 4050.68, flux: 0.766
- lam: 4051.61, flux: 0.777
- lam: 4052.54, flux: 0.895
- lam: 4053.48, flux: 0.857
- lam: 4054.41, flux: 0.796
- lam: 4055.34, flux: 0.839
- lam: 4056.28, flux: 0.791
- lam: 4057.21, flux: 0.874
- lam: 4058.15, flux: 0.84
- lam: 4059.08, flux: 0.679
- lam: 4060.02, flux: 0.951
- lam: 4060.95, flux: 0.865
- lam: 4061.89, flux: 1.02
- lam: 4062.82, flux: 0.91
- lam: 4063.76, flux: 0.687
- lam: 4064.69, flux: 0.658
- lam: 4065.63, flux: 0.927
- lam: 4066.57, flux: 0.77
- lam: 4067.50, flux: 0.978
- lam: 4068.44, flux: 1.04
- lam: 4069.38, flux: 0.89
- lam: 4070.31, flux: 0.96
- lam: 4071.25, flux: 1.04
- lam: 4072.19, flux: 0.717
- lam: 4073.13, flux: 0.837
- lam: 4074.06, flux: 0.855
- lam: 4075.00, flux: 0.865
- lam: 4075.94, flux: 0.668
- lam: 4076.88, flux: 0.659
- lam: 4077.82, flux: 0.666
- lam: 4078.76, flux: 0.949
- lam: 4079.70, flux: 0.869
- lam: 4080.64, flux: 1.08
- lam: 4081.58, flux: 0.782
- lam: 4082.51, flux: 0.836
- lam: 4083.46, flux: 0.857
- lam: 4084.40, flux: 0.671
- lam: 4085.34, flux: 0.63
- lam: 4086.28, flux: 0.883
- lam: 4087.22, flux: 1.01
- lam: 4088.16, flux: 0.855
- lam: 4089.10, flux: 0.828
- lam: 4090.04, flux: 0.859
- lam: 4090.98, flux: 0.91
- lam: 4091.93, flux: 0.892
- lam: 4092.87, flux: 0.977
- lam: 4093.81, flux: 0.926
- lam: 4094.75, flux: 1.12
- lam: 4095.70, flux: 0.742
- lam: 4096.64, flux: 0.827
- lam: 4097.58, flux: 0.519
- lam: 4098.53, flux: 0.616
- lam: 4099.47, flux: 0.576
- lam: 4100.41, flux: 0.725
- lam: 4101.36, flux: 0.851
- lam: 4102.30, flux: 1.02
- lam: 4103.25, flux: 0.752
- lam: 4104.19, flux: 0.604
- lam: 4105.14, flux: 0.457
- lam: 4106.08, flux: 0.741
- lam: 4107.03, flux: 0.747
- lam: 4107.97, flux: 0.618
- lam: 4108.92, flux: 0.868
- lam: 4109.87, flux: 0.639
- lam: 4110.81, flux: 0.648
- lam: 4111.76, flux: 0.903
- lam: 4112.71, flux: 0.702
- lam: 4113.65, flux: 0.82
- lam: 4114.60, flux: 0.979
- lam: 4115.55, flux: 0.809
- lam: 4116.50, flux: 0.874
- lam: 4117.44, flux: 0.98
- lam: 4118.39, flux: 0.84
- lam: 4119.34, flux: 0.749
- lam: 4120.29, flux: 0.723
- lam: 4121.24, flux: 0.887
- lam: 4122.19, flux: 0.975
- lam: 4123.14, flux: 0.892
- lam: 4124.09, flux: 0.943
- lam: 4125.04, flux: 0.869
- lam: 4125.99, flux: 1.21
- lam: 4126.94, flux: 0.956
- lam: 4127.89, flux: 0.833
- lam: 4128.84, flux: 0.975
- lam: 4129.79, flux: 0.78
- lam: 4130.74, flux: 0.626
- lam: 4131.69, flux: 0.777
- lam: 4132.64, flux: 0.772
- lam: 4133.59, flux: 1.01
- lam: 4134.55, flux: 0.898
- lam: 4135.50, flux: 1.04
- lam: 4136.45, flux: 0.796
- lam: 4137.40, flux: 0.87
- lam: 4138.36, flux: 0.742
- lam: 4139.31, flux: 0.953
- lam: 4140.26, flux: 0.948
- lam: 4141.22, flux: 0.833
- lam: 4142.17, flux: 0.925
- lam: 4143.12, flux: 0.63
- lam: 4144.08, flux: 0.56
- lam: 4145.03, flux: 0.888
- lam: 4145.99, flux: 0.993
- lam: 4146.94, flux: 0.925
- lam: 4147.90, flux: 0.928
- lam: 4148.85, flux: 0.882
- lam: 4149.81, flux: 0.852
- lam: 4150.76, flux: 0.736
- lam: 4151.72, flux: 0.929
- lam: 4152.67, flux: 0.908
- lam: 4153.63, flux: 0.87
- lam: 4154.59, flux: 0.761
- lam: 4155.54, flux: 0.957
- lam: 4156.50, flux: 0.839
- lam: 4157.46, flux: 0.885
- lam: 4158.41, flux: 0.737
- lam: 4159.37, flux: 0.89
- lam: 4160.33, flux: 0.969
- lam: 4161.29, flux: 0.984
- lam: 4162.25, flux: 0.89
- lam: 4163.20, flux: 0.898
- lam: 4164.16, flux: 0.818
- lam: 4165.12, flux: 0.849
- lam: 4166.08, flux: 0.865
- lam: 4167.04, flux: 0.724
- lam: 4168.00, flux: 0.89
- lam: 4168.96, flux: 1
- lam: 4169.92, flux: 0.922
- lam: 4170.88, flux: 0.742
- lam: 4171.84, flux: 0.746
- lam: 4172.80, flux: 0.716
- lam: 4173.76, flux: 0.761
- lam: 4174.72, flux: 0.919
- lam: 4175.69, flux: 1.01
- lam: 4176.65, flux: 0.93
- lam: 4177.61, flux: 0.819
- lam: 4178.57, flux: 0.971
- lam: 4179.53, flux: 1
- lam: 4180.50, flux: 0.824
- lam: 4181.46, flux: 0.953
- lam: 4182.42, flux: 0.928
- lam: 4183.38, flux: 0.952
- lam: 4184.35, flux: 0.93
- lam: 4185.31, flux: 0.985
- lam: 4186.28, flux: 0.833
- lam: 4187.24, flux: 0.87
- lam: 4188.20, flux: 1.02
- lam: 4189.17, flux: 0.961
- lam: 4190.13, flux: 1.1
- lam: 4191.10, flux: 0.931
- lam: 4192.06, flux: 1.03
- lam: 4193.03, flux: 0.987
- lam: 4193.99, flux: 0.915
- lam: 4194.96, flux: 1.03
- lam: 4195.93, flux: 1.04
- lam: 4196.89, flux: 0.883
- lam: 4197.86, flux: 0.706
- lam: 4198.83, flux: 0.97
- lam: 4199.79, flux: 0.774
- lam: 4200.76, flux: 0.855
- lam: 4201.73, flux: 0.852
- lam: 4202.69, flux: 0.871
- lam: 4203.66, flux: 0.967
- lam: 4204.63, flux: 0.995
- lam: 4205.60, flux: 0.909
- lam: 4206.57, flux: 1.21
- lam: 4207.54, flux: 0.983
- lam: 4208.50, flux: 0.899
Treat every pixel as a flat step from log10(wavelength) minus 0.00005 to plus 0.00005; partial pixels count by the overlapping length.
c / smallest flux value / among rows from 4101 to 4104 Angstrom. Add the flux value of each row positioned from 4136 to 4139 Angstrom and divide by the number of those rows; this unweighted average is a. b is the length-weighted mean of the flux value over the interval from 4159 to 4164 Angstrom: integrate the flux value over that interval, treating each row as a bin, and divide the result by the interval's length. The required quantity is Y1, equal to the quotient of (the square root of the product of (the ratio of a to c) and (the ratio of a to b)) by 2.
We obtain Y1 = 0.48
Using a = 0.80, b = 0.920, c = 0.752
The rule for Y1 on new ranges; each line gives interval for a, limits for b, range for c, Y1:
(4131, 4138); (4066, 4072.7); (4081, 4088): 0.58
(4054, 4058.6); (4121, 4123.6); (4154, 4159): 0.50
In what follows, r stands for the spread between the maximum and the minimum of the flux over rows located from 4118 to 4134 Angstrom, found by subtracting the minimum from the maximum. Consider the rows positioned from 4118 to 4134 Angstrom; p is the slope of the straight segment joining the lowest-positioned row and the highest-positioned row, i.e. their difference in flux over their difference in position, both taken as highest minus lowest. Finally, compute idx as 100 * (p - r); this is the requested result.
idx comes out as -57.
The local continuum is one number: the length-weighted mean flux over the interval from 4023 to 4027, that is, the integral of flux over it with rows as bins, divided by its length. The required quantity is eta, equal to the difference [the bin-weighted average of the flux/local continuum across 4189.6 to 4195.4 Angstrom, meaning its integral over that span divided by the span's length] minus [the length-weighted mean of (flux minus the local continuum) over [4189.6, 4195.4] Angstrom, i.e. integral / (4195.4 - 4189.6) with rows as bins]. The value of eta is 1.04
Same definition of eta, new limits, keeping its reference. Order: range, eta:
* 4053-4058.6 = 1.00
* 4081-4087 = 0.99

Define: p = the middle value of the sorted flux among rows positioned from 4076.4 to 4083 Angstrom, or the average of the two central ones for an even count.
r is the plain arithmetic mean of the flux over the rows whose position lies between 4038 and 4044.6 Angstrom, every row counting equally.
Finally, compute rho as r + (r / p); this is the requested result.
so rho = 2.12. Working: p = 0.836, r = 0.963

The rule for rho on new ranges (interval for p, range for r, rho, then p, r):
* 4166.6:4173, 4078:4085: 2.02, 0.746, 0.863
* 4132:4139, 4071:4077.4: 1.73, 0.870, 0.806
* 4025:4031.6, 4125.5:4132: 1.93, 0.839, 0.880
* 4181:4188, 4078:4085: 1.79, 0.930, 0.863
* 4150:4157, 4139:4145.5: 1.76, 0.870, 0.820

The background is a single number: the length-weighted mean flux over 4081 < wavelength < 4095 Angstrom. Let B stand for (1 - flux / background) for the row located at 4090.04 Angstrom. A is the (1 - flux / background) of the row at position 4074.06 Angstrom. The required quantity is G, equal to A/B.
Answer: 1.5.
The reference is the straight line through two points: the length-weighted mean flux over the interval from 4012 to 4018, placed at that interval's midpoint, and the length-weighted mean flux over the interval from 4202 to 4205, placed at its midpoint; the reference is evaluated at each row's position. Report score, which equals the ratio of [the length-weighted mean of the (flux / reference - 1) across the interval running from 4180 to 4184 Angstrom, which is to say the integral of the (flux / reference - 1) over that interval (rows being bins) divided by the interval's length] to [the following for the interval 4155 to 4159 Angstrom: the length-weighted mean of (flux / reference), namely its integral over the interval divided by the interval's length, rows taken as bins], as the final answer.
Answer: -0.03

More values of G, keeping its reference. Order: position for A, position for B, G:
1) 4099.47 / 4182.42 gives -4.8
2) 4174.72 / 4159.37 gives 2.3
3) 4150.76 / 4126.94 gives -1.5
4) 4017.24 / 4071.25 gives 0.9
